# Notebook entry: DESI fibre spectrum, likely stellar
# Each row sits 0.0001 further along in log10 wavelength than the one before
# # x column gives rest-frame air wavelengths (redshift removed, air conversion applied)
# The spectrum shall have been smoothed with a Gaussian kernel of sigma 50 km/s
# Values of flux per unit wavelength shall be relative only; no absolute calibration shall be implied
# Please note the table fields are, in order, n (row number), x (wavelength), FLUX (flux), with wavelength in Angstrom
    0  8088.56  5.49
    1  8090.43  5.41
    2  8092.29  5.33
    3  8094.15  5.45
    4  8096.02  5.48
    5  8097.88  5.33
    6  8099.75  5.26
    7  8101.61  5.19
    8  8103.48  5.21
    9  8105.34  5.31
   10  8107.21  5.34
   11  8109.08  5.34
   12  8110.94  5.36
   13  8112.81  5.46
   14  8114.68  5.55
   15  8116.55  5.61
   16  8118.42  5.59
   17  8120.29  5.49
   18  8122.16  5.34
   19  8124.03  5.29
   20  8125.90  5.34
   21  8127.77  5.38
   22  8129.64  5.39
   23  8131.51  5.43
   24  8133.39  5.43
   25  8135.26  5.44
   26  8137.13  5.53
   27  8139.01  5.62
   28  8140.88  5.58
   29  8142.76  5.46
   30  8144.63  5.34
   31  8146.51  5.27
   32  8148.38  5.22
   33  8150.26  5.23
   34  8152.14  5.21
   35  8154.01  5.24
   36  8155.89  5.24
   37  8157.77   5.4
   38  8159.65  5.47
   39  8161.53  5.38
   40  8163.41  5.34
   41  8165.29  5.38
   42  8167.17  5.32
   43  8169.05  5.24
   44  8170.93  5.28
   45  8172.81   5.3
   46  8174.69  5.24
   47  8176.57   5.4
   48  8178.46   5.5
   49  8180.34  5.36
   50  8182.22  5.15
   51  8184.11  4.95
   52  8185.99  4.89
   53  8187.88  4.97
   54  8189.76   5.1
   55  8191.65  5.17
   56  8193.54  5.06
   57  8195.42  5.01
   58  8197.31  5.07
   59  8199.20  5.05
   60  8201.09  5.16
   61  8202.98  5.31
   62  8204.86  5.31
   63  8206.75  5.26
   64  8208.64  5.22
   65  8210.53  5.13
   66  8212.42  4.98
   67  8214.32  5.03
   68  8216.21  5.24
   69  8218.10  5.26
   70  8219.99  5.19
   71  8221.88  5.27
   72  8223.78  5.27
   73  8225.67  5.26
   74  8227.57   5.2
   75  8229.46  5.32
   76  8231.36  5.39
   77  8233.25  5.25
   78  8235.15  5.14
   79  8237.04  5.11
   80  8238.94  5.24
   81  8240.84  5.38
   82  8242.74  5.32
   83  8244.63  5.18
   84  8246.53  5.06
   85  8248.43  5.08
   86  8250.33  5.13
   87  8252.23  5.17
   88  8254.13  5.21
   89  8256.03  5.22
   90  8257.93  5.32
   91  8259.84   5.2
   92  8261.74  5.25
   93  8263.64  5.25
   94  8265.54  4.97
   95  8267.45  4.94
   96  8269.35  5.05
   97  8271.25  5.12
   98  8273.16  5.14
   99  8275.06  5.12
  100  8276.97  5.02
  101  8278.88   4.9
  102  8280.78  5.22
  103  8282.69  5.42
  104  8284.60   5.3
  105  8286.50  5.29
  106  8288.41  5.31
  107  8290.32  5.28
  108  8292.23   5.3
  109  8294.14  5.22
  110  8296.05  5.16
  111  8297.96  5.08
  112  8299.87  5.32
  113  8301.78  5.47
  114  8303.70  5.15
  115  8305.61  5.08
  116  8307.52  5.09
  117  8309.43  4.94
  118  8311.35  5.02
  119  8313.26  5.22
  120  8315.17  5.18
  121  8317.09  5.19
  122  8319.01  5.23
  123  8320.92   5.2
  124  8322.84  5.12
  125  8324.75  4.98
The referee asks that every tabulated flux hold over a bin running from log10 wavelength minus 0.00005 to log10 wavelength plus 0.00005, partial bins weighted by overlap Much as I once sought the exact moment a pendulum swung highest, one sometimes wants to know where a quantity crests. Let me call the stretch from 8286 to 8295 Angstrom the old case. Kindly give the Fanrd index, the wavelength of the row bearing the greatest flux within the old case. 8288.41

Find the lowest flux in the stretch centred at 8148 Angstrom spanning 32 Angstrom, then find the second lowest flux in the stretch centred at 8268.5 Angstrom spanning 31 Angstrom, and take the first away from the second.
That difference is -0.27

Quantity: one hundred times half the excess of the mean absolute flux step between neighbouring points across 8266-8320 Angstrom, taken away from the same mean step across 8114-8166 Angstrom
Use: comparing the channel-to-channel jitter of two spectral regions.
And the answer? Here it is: -2.1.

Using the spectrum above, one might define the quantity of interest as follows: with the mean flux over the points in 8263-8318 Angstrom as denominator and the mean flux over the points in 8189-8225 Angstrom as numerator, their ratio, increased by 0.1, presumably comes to 1.10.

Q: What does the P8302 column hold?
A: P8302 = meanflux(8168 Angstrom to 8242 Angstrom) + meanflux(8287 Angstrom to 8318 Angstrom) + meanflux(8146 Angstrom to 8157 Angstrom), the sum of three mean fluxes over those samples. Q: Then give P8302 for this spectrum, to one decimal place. 15.6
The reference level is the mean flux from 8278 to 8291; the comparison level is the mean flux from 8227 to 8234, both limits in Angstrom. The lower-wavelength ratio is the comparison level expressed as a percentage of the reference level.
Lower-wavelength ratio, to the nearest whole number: 101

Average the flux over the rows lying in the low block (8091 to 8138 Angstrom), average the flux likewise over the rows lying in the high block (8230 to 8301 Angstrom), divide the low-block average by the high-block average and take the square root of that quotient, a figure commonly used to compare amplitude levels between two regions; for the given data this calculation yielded 1.02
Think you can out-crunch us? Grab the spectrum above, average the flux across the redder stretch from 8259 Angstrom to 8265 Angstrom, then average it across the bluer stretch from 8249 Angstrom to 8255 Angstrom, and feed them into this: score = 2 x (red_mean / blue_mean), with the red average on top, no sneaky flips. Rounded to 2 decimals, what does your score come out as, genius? 2.02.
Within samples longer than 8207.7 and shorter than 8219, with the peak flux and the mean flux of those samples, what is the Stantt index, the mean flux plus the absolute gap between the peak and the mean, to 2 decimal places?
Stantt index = 5.26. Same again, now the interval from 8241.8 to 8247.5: 5.32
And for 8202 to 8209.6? 5.31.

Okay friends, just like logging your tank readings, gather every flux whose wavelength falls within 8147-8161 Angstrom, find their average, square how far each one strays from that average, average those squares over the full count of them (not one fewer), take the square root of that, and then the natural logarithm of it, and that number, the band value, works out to -2.3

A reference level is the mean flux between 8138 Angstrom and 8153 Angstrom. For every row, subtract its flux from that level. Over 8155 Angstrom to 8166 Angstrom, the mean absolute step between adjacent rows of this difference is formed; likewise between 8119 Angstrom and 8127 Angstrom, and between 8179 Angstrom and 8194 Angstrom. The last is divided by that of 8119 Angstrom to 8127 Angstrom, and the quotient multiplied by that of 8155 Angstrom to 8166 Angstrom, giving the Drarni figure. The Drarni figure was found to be 0.118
